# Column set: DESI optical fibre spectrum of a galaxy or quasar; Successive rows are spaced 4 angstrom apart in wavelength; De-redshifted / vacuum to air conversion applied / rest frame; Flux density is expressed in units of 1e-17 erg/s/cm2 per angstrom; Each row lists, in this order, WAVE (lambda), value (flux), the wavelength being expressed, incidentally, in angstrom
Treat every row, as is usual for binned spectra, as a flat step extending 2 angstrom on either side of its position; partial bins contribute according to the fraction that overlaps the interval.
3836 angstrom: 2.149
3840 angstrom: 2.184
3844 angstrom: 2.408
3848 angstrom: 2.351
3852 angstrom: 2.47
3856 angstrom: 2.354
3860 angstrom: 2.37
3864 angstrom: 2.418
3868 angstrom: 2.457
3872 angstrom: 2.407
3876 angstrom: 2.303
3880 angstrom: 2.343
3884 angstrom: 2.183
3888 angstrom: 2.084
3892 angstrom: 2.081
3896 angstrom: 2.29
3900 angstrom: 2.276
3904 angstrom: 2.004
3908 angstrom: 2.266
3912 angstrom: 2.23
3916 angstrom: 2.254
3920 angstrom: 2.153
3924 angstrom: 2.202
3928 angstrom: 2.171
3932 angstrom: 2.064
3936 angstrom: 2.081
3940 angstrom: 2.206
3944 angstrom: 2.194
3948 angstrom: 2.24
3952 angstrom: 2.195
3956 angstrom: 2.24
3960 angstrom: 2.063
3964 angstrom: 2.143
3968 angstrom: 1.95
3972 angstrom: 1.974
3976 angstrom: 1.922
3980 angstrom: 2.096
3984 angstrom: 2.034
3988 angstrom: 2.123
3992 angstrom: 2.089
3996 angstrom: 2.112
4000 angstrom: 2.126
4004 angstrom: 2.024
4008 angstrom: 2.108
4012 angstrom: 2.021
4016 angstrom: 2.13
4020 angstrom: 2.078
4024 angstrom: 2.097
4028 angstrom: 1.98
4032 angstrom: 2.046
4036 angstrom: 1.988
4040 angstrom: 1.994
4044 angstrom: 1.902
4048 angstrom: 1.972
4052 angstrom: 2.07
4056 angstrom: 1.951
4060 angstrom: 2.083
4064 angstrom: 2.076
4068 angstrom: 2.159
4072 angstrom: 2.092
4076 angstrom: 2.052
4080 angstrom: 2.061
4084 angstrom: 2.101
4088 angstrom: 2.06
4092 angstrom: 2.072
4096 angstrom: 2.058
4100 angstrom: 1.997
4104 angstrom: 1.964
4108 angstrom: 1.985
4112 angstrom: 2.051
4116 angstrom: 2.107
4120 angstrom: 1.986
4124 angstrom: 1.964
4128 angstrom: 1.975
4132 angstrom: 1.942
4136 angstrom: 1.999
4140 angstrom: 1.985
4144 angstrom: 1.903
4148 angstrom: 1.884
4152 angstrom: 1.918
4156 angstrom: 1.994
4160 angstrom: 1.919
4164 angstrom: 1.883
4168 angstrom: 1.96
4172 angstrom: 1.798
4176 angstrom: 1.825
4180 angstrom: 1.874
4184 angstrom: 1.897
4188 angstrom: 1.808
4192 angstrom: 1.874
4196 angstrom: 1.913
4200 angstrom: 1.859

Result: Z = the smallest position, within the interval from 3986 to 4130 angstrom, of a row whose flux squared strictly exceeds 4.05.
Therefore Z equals 3988 angstrom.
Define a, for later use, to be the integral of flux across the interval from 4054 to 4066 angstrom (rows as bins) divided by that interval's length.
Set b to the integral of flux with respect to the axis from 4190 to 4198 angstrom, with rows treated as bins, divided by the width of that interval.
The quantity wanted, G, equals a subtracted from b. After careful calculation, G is -0.14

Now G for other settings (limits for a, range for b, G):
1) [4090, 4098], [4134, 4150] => -0.12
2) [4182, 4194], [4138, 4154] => 0.06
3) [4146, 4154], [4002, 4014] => 0.15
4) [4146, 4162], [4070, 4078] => 0.14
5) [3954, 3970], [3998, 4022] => -0.02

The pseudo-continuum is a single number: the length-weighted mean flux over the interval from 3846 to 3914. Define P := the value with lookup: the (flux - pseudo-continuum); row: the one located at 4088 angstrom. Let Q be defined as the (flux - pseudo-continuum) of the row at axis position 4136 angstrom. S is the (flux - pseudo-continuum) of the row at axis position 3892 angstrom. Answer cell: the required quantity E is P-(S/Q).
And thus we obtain -0.9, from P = -0.23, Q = -0.29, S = -0.21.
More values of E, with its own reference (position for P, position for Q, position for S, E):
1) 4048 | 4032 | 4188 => -2.3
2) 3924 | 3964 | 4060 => -1.5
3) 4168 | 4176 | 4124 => -1.0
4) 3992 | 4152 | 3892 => -0.8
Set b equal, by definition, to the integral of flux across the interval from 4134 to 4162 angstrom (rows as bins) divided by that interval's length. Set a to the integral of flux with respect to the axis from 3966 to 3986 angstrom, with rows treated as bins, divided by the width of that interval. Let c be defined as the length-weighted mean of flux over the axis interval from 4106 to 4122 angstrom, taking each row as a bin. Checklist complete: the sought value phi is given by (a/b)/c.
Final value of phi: 0.51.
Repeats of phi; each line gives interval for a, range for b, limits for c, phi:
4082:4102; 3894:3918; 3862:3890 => 0.40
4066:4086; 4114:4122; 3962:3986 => 0.51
